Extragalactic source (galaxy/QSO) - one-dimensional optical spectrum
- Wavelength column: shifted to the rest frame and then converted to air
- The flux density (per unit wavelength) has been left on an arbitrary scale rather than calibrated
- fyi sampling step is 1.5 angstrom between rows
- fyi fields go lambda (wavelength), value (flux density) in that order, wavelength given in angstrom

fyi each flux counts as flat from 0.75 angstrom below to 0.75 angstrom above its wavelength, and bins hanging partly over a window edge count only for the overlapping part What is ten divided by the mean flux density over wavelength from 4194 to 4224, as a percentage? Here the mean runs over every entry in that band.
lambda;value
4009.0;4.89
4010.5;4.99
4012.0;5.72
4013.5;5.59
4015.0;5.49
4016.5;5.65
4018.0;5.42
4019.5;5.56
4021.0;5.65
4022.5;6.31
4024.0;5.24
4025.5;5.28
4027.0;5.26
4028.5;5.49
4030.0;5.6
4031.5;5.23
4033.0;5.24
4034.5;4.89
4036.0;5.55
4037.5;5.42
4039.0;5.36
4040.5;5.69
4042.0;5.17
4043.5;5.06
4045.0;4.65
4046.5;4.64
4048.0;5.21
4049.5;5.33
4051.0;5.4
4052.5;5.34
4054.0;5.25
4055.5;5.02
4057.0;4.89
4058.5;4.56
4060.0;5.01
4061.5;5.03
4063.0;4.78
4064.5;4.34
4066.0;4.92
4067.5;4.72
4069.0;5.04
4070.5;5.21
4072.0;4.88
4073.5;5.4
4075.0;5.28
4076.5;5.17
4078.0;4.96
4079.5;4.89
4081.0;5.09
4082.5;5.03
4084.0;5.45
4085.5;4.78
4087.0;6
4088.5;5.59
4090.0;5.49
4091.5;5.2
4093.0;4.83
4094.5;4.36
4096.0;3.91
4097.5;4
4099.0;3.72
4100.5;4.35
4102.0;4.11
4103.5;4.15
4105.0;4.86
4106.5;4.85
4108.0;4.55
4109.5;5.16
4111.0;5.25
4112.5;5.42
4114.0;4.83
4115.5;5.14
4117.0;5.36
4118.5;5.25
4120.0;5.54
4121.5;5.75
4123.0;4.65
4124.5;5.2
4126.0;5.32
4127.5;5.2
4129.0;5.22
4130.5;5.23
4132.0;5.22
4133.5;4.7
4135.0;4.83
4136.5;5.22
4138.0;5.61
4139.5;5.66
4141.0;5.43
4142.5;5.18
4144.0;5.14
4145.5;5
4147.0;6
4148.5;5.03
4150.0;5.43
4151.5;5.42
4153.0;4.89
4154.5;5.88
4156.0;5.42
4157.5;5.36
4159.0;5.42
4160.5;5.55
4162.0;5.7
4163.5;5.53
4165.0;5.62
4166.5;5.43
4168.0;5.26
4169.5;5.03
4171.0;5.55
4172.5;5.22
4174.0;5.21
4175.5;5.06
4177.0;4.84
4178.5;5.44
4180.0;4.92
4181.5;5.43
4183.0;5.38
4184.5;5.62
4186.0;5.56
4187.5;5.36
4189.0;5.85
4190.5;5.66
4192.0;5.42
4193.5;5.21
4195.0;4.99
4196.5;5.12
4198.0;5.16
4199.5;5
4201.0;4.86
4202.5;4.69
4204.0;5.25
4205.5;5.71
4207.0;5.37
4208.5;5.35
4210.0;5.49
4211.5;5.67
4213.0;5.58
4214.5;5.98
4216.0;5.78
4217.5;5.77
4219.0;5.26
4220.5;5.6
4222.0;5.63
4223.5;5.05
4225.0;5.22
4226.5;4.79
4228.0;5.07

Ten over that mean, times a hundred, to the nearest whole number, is 186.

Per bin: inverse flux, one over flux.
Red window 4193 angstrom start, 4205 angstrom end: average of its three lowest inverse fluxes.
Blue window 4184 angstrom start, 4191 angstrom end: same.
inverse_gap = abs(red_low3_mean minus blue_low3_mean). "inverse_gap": 0.017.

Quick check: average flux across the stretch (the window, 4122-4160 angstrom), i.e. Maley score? 5.27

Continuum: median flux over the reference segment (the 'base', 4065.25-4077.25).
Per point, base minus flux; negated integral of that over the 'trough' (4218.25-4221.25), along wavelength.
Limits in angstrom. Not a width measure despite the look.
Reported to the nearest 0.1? 1.0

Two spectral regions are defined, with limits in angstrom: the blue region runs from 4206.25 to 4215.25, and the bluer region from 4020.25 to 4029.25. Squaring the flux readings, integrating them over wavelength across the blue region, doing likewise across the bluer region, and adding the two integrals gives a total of 557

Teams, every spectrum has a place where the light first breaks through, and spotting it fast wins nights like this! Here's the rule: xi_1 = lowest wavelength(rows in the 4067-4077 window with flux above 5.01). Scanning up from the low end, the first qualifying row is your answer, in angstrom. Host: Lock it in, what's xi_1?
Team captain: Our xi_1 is 4069.0 angstrom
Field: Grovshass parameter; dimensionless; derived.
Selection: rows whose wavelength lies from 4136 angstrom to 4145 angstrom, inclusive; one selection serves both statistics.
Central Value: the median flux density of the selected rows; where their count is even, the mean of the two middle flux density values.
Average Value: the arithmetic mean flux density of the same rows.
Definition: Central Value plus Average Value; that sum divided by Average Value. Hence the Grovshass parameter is 1.99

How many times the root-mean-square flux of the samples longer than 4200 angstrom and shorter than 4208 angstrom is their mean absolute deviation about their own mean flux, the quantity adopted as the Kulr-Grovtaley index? 0.062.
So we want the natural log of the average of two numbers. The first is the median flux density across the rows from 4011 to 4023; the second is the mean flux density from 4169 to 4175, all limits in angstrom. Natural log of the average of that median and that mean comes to 1.69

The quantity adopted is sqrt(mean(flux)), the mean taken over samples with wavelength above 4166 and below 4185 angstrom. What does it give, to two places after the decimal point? 2.29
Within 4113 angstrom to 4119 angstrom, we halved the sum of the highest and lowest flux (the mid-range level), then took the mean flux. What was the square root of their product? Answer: 5.1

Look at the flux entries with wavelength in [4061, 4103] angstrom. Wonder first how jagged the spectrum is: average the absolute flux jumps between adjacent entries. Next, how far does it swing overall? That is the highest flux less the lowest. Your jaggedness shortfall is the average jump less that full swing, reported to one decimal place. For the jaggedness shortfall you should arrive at -1.9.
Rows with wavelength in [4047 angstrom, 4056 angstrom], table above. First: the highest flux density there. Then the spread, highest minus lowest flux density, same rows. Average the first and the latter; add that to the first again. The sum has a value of 8.29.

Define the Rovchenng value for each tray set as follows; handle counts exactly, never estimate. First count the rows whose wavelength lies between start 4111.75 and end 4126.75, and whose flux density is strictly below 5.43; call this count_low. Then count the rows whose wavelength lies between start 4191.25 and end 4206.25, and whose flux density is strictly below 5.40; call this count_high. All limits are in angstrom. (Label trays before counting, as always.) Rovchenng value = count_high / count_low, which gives 1.0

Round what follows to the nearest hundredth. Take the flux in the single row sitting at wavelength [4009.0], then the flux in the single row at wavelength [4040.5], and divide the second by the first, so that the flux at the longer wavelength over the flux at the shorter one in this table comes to 1.16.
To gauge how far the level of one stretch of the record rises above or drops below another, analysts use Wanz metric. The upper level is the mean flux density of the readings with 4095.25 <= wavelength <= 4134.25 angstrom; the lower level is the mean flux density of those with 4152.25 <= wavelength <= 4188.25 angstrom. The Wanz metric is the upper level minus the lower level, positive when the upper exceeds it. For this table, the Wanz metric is -0.48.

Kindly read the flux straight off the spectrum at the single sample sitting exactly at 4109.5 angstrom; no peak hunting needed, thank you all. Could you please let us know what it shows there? 5.16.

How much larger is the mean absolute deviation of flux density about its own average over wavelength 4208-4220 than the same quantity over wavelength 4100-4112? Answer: -0.18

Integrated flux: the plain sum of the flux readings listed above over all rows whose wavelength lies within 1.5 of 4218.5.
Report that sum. 11.0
